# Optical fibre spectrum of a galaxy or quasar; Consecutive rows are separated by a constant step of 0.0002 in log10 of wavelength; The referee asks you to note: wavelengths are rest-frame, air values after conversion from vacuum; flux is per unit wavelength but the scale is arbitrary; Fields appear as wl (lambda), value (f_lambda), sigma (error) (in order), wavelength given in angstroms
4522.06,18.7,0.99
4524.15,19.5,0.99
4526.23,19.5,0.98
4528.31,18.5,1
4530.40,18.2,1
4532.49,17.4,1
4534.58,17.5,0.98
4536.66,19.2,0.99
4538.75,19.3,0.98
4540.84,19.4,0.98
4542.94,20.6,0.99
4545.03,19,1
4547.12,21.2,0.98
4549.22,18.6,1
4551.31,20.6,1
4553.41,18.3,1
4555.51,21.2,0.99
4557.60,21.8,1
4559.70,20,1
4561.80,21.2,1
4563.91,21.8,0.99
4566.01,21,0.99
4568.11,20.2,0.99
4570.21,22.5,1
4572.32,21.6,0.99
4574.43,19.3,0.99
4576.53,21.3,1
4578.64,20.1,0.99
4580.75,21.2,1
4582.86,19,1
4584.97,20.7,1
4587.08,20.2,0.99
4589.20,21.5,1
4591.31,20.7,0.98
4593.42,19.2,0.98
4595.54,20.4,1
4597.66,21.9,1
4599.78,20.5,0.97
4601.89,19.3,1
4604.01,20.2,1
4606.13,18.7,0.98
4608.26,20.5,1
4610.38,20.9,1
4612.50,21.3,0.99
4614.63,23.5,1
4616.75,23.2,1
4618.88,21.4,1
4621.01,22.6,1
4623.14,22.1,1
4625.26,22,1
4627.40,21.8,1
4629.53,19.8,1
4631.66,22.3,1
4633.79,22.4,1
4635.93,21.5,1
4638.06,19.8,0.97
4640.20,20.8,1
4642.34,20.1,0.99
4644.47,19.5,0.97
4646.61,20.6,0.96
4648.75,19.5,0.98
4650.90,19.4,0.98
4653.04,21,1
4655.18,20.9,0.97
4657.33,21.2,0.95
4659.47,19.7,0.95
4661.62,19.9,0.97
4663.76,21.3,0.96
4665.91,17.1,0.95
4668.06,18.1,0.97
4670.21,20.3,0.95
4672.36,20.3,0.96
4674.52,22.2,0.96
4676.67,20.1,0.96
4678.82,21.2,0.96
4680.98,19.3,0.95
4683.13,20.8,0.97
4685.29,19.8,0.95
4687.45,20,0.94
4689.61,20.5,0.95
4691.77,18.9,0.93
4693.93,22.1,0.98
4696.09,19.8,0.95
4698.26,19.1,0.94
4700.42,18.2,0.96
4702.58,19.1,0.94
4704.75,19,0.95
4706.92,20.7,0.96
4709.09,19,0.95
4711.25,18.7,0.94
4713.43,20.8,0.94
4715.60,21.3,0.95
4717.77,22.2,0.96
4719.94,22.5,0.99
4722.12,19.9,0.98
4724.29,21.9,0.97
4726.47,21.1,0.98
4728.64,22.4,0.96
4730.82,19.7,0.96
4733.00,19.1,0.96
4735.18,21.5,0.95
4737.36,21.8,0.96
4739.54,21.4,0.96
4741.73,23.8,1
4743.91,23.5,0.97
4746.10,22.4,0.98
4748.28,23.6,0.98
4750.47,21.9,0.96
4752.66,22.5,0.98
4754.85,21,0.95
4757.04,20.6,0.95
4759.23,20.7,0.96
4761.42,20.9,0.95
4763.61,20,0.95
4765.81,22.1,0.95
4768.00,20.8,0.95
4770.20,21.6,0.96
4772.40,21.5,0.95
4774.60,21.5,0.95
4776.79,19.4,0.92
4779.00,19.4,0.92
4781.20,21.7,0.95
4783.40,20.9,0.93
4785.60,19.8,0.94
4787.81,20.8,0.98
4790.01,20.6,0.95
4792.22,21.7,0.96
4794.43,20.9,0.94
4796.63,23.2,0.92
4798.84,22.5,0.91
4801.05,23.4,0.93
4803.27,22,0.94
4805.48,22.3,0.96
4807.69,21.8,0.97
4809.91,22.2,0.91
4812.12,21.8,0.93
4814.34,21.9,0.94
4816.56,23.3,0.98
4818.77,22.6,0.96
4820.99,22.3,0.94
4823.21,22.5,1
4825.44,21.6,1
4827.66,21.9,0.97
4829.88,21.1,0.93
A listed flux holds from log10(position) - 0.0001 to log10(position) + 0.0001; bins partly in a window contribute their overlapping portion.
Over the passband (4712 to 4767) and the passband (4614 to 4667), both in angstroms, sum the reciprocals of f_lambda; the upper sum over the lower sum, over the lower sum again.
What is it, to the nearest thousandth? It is 0.809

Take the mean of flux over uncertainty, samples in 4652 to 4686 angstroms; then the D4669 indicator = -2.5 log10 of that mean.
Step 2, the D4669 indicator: -3.306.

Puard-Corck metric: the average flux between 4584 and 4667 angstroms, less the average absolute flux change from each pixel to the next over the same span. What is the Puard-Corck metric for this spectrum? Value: 19.65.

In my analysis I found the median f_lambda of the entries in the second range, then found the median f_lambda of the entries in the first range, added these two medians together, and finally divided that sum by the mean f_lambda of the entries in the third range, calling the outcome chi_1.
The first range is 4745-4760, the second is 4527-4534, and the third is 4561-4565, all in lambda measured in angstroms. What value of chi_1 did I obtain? 1.87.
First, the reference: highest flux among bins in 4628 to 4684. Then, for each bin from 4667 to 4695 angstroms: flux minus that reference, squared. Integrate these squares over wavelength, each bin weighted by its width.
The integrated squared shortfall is 161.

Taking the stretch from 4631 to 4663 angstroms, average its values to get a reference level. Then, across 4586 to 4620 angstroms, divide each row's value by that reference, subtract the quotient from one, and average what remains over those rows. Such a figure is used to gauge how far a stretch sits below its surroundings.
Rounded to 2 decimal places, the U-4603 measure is -0.01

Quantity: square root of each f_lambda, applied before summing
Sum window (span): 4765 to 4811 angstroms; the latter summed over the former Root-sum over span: 97.2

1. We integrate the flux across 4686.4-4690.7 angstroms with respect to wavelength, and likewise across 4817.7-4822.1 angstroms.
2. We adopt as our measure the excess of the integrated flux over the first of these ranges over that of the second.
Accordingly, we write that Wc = -12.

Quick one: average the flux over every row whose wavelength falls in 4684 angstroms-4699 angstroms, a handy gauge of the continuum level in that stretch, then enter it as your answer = 20.0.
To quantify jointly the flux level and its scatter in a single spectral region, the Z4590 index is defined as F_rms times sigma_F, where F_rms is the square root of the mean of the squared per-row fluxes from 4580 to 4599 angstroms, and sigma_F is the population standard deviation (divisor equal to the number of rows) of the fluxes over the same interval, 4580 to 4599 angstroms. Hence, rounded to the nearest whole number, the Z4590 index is 19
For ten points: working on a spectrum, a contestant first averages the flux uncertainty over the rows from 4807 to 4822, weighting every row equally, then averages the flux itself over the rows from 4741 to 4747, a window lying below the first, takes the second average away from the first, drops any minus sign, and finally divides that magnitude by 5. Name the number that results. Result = 4.46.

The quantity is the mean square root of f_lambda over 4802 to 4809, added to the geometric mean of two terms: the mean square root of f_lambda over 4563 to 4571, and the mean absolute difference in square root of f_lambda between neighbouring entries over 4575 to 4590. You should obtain 5.52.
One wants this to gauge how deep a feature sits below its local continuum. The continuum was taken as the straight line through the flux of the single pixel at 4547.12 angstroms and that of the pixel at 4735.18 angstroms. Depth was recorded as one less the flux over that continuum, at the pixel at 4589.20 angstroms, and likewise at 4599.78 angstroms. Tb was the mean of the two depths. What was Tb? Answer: 0.013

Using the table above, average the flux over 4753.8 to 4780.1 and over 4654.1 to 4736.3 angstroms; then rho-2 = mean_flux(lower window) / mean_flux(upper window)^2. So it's 0.047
